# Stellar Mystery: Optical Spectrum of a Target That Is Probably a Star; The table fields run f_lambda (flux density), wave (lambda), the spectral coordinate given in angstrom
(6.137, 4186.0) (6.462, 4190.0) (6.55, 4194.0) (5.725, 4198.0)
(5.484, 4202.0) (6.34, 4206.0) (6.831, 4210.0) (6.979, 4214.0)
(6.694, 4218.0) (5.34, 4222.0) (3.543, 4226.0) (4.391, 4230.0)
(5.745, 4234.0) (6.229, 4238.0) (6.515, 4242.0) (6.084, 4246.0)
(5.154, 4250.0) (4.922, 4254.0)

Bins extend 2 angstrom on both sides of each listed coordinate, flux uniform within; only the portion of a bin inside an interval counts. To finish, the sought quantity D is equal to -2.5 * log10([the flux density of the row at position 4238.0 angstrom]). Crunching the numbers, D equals -1.99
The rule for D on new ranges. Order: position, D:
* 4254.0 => -1.73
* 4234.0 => -1.90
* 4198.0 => -1.89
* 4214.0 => -2.11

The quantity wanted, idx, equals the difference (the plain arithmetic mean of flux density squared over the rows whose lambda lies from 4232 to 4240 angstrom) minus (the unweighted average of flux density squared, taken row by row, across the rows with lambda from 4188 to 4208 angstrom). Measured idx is -2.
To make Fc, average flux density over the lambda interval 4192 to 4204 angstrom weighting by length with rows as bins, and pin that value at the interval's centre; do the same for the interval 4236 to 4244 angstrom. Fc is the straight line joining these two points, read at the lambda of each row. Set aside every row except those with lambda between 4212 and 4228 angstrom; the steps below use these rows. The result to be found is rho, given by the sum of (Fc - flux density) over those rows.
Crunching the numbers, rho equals 2.1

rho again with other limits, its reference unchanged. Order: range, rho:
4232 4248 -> 0.9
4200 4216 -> -1.5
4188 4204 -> -0.6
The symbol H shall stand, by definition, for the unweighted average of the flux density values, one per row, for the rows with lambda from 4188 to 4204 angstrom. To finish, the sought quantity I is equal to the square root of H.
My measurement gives 2.46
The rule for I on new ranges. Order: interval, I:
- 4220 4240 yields 2.25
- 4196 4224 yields 2.49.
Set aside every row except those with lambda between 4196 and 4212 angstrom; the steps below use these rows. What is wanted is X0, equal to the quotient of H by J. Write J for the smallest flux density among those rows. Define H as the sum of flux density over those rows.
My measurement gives 4.4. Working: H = 24.4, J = 5.484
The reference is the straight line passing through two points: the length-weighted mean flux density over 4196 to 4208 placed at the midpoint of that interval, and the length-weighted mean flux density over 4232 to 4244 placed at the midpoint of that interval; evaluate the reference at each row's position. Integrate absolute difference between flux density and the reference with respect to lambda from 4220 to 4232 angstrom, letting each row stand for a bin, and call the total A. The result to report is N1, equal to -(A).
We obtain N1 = -19.6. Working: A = 19.6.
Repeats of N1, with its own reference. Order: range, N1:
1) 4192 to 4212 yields -10.4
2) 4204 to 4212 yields -5.5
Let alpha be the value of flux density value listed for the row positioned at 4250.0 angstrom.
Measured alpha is 5.154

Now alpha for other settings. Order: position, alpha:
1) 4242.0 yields 6.515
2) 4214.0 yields 6.979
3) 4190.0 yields 6.462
